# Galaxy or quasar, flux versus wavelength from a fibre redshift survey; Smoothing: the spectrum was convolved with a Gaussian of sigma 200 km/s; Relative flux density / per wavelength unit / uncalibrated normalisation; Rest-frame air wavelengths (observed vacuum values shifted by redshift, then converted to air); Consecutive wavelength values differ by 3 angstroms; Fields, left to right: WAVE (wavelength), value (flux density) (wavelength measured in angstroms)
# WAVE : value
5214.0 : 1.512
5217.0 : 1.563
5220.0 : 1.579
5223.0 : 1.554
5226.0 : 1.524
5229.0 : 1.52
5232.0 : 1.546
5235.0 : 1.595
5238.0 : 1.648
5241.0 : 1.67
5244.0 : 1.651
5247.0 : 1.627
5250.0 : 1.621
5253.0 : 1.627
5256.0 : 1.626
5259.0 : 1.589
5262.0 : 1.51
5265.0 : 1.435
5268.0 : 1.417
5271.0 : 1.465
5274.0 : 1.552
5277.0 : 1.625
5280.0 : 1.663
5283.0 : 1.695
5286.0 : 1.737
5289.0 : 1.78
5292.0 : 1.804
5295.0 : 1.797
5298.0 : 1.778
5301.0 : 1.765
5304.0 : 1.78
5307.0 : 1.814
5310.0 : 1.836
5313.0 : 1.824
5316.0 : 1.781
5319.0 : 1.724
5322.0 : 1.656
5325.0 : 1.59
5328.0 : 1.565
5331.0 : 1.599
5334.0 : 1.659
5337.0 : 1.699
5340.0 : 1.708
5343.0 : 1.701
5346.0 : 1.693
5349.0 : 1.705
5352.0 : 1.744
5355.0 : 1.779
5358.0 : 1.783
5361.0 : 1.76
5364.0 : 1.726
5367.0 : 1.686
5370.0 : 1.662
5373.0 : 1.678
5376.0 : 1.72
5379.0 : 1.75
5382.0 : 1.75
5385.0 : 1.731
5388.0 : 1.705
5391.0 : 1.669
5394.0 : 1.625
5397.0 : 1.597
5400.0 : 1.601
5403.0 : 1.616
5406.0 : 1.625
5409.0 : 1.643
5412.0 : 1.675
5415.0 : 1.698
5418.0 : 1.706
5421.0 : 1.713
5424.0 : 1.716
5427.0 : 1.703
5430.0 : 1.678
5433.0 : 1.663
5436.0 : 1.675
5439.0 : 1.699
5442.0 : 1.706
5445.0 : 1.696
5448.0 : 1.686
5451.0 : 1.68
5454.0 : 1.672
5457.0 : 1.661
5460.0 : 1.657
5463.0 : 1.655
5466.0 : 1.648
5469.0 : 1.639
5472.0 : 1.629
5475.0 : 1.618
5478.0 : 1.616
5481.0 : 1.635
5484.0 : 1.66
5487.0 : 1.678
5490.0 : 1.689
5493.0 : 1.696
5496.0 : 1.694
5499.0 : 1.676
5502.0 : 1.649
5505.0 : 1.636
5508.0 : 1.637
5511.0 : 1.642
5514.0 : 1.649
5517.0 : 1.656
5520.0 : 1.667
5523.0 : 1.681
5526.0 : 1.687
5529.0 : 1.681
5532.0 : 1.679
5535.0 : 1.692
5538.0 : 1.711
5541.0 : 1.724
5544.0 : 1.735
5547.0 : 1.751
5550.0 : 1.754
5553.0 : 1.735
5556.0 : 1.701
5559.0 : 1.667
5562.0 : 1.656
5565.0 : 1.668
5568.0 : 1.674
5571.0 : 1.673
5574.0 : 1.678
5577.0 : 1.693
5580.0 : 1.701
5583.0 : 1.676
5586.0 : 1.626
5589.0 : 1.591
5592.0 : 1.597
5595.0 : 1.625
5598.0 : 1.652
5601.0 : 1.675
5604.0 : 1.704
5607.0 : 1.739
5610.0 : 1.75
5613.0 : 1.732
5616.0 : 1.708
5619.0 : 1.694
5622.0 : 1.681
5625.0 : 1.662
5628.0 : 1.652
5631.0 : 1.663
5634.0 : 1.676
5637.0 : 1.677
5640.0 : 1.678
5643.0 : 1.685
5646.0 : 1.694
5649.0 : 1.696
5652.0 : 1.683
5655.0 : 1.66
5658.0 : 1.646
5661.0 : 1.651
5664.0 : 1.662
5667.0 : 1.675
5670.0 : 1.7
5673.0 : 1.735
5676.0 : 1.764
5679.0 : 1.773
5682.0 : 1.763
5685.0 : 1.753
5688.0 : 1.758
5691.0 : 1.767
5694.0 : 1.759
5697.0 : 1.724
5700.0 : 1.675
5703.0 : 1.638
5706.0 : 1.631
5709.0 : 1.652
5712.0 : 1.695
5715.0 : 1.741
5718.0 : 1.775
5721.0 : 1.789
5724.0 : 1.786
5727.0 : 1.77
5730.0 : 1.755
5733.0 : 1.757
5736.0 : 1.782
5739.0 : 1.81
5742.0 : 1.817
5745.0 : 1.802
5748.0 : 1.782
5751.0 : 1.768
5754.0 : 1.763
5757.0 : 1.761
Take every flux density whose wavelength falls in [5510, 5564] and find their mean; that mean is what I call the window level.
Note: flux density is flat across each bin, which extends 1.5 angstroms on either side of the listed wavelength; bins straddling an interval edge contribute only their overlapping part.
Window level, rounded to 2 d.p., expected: 1.69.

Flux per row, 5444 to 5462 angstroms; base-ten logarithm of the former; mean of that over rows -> 0.224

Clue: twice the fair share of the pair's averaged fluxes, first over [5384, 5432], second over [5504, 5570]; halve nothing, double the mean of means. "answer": 3.35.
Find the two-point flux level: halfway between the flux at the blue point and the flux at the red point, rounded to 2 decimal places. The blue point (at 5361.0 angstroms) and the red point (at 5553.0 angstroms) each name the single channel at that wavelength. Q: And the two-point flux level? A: 1.75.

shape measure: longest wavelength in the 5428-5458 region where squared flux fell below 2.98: 5457.0 angstroms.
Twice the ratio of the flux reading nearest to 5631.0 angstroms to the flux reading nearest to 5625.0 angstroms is 2.00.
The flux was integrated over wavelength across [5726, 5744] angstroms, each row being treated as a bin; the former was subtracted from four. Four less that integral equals -28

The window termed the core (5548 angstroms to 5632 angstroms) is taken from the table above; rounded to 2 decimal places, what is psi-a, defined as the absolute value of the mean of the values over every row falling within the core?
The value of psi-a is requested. 1.68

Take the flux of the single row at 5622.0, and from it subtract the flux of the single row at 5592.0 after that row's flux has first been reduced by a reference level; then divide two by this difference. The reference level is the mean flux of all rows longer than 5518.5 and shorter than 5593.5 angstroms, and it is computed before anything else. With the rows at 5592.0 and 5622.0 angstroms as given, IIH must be 1.13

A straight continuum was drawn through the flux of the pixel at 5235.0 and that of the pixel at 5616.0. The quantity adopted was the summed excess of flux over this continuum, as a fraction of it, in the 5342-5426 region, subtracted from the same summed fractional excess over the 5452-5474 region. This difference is -1.0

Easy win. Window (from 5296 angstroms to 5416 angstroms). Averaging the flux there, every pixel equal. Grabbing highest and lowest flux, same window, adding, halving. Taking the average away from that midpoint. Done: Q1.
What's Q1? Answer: -0.002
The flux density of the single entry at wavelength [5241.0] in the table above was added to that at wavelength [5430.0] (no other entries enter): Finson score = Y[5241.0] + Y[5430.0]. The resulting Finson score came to 3.35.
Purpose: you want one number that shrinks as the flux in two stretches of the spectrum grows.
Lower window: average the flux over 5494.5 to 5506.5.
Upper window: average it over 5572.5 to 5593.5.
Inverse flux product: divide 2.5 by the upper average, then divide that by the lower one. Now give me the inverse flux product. 0.910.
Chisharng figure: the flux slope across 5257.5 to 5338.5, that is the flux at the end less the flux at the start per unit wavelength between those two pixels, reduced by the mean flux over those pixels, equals -1.67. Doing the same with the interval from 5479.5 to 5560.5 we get -1.68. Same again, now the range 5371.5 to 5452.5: -1.68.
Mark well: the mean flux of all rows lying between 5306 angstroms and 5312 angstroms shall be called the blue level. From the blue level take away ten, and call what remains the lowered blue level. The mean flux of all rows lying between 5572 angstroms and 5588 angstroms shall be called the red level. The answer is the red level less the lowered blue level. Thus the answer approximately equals 9.8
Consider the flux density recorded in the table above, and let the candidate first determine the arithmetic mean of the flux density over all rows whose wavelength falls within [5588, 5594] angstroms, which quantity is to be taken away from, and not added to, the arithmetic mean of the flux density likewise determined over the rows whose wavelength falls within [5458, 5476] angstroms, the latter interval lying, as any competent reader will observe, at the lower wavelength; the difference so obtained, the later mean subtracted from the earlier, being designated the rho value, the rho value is 0.05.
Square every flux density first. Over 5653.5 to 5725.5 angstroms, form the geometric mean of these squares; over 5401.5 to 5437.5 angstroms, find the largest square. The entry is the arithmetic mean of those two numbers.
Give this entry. 2.94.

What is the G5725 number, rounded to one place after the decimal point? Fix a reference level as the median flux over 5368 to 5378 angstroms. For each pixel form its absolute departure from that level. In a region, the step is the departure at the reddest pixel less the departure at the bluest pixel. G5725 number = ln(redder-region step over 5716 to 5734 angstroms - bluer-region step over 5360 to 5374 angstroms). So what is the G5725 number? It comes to -2.7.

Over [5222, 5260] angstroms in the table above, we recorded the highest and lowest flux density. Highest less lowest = 0.150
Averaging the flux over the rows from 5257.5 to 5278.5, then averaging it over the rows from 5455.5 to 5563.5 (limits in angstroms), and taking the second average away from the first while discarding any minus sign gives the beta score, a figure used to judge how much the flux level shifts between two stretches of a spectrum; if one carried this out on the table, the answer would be 0.16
